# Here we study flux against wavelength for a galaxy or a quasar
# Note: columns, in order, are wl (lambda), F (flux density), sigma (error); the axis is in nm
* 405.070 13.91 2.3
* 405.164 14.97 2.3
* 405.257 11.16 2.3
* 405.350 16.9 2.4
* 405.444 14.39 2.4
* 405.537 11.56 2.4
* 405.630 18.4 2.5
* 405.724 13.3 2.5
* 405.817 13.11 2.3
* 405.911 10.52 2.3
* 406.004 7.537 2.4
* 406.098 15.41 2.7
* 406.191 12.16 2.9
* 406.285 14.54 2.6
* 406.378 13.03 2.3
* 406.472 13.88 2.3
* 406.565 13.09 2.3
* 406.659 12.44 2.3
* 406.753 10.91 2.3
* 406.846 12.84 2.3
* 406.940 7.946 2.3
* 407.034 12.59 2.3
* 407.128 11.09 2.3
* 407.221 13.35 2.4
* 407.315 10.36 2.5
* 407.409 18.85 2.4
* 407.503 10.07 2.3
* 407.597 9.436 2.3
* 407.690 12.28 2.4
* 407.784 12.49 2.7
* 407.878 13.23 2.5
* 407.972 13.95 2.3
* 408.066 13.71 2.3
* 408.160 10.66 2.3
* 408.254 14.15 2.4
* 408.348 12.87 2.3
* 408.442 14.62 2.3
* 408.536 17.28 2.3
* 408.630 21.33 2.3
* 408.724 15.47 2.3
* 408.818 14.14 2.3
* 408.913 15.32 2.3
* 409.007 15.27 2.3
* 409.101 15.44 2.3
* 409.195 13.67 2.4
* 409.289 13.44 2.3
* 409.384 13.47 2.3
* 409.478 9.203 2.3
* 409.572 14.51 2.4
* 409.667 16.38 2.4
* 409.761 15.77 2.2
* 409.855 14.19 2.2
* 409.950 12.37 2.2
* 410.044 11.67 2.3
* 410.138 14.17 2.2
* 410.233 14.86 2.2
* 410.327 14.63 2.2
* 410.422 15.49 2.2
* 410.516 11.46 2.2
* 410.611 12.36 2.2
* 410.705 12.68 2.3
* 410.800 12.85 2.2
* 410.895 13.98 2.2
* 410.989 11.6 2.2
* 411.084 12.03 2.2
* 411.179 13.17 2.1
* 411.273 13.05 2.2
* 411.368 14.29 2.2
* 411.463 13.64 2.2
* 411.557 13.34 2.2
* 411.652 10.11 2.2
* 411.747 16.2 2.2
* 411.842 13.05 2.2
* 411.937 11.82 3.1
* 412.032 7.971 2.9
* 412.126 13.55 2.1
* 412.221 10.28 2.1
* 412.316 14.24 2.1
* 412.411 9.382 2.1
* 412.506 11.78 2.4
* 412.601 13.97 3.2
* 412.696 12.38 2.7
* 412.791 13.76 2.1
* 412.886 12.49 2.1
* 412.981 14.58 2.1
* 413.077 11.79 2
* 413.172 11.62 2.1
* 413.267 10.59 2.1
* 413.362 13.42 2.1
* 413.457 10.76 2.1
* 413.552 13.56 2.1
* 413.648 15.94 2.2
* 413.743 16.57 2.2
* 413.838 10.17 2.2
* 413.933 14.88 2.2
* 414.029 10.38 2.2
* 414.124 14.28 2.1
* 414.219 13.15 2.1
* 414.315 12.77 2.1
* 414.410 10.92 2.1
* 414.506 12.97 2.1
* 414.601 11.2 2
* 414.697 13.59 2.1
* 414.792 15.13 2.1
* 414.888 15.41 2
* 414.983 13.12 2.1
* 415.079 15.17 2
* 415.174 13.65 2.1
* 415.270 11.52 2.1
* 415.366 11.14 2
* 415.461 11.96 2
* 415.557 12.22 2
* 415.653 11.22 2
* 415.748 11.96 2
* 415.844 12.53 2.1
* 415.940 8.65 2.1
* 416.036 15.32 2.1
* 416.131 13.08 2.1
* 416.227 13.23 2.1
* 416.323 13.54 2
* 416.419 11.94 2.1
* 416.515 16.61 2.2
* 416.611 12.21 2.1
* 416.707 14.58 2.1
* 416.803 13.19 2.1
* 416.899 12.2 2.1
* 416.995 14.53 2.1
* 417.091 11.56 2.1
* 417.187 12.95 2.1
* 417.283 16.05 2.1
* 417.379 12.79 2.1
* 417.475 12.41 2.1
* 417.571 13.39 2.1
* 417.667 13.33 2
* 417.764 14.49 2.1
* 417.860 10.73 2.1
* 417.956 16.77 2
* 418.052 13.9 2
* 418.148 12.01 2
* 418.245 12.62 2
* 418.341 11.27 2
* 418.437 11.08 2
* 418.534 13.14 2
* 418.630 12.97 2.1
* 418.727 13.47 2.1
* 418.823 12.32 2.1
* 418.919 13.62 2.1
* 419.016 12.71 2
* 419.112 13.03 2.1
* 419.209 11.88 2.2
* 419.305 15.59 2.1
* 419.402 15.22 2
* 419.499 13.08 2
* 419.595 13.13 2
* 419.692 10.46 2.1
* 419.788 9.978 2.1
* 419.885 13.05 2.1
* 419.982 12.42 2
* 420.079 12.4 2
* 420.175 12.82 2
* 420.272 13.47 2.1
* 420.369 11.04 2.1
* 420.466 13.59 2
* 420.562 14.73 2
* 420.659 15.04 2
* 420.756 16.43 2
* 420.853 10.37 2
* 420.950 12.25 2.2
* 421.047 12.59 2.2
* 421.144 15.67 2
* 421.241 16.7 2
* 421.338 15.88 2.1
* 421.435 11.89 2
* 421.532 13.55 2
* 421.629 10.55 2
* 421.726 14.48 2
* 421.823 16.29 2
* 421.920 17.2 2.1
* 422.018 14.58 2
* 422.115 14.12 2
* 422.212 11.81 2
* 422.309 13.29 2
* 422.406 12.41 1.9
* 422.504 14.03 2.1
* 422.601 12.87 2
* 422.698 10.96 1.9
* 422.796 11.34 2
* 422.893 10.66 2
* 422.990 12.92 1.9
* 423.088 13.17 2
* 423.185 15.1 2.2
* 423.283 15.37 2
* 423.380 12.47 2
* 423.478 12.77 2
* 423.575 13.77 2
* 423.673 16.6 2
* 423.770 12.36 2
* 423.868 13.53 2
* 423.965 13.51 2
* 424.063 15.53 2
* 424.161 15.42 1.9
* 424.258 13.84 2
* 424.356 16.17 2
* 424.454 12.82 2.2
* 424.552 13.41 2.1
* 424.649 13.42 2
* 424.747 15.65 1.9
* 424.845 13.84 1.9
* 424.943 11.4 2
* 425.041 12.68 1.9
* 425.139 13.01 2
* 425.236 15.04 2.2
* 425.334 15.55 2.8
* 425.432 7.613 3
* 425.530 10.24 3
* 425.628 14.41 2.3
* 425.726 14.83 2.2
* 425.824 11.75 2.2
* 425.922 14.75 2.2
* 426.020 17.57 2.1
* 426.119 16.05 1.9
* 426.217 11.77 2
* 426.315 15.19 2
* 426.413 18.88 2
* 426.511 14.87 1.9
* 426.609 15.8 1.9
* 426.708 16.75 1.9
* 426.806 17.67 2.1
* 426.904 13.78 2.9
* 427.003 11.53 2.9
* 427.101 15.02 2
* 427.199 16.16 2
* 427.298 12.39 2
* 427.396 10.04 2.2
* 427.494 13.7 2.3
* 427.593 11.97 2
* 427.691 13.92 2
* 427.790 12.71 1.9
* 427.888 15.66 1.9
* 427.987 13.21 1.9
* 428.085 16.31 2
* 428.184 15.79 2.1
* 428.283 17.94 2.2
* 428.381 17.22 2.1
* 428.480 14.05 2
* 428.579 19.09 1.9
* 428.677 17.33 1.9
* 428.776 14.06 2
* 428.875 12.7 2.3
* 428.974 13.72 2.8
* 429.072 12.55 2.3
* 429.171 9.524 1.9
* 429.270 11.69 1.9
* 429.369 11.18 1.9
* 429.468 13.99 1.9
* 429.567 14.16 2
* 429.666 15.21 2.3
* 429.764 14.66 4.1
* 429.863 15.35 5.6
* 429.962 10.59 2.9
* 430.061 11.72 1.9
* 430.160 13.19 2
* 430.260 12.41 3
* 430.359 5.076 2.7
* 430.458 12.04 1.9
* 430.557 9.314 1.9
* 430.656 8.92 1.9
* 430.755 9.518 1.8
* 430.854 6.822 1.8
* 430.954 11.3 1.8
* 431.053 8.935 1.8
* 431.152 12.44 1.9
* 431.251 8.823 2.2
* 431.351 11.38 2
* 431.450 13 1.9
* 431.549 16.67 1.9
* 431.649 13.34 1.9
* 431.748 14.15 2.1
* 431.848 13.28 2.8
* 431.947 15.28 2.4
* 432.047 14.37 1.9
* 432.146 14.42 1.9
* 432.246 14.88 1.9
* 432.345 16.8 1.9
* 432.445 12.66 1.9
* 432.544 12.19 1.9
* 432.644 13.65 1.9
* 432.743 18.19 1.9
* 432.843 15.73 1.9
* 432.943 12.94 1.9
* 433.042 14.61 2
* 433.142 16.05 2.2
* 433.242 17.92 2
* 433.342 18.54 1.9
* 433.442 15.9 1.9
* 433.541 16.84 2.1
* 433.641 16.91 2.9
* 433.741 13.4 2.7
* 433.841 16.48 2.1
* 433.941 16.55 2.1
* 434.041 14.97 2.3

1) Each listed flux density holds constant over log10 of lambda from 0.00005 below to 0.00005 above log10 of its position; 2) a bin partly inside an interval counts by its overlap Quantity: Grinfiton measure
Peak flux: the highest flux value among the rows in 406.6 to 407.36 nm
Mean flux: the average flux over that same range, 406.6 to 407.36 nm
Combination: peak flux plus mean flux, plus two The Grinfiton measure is 26.8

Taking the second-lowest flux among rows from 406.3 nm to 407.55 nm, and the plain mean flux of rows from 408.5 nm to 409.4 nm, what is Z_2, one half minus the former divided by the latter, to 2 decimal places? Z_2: -0.15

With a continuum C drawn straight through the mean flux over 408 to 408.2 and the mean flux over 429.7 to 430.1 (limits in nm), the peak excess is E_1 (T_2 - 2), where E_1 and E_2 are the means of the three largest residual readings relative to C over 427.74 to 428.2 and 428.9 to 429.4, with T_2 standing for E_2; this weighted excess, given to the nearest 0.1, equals -7.0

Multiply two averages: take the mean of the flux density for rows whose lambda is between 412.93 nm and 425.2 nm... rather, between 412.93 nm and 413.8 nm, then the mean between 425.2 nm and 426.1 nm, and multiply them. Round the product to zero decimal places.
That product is 179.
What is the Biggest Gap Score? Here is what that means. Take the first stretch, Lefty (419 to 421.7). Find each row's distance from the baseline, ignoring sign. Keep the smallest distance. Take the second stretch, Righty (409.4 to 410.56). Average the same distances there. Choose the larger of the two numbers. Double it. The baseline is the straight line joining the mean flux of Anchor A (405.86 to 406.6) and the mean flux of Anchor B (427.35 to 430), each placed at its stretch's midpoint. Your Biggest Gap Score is 4.0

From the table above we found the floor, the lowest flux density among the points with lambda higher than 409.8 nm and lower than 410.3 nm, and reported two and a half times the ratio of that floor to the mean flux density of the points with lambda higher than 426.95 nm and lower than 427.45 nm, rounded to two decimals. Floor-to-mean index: 2.24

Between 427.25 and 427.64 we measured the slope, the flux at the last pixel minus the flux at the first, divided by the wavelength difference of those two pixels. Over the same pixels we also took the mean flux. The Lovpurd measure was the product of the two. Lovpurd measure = -17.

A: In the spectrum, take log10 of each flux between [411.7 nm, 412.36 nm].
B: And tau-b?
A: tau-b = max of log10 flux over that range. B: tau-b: 1.21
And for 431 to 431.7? 1.22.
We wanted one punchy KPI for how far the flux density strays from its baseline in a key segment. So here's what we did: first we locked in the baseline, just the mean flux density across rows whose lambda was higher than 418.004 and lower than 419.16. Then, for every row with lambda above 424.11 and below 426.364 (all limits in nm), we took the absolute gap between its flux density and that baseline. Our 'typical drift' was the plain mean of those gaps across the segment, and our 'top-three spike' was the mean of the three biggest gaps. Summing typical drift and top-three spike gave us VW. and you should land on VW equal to 6.5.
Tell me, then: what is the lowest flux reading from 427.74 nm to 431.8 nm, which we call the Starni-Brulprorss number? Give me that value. 5.076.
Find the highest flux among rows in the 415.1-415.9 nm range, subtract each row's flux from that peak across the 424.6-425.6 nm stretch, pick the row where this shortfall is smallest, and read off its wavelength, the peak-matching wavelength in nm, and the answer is 424.747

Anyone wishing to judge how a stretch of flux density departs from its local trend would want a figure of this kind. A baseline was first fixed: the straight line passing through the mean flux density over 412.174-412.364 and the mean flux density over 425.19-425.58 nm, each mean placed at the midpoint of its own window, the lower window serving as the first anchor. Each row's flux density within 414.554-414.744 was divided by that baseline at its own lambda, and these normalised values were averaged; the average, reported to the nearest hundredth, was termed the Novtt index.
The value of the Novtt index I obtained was 1.01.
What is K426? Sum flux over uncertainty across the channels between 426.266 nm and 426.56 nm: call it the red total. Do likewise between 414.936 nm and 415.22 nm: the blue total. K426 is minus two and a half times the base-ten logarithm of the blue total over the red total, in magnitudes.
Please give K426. 0.22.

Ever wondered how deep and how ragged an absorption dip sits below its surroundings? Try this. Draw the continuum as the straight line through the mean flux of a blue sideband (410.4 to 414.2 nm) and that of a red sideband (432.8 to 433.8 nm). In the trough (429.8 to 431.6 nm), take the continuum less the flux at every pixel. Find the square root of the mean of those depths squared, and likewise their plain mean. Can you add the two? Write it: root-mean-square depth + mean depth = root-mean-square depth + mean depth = 9.8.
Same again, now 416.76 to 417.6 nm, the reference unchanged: 1.5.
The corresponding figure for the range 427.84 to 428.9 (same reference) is 1.4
